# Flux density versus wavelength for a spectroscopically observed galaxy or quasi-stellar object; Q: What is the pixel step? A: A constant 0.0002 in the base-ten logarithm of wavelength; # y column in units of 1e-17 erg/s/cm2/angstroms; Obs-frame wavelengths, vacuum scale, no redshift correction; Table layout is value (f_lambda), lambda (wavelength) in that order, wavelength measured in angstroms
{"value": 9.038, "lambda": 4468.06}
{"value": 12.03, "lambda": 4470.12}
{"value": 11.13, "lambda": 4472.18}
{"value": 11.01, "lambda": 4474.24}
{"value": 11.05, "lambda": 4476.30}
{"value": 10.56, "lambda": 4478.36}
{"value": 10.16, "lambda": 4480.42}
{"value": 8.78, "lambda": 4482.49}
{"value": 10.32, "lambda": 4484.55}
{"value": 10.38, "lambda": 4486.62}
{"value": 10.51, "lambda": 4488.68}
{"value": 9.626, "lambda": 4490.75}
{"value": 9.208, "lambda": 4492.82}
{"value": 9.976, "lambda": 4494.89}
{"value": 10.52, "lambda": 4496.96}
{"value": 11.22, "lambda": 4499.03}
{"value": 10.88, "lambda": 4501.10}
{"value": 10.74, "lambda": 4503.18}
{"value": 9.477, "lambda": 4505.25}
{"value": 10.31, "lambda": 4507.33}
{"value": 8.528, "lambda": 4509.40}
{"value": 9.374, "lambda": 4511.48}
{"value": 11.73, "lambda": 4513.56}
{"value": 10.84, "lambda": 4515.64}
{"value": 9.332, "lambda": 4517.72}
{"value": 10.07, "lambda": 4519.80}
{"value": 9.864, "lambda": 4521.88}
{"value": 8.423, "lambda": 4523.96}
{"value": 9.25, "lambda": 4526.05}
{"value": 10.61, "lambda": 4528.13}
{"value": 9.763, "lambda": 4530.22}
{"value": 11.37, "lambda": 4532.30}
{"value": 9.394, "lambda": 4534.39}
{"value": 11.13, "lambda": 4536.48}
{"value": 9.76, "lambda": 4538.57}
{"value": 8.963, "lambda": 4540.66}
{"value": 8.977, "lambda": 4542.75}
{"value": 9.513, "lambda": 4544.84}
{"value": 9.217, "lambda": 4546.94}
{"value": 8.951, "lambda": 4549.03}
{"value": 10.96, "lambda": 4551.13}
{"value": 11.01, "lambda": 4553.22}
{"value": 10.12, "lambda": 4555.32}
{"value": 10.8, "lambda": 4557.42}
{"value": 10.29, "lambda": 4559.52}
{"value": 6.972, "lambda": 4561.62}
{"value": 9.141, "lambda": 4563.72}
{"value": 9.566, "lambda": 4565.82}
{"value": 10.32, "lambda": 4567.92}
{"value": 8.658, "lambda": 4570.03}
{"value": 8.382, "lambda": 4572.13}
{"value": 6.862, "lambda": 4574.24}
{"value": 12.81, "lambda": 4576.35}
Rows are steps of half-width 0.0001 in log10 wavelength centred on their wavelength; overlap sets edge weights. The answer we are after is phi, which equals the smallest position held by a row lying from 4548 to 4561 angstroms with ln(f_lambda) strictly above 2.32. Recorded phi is 4551.13 angstroms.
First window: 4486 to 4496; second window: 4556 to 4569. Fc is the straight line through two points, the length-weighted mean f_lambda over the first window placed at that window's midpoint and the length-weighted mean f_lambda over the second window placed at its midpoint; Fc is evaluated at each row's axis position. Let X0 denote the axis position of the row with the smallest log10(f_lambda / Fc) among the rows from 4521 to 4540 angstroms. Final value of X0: 4523.96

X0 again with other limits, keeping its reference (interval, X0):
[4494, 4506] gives 4505.25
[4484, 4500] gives 4492.82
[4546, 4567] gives 4561.62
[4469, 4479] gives 4478.36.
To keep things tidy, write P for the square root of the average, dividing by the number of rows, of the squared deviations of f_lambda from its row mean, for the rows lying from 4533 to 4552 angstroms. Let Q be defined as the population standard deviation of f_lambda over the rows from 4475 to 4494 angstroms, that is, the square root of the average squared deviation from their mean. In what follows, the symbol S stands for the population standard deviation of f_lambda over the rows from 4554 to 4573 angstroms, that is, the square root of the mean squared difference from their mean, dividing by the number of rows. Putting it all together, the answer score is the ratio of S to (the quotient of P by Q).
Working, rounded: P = 0.79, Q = 0.68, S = 1.14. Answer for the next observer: 1.0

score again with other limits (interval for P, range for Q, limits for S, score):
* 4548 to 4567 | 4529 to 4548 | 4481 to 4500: 0.5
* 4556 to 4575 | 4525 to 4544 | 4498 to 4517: 0.6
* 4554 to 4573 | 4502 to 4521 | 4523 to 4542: 0.8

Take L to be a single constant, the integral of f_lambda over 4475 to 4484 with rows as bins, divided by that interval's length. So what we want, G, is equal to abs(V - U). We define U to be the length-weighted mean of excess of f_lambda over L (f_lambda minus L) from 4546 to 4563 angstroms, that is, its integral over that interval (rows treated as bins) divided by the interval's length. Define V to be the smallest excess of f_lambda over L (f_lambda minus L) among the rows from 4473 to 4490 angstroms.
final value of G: 1.00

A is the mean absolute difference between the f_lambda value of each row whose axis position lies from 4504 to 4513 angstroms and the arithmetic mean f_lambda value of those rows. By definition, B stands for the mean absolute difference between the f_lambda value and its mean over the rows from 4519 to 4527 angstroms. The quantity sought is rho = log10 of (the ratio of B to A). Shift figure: 0.08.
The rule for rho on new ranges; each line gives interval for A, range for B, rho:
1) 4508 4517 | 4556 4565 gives 0.03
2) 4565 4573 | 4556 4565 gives 0.24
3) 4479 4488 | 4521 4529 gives 0.09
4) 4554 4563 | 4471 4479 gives -0.83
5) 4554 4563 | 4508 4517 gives -0.04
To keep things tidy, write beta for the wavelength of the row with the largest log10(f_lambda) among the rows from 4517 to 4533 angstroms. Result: 4532.30 angstroms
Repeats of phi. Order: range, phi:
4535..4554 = 4536.48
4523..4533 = 4528.13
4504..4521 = 4507.33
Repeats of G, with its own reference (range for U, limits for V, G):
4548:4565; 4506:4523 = 1.25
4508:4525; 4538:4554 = 0.83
